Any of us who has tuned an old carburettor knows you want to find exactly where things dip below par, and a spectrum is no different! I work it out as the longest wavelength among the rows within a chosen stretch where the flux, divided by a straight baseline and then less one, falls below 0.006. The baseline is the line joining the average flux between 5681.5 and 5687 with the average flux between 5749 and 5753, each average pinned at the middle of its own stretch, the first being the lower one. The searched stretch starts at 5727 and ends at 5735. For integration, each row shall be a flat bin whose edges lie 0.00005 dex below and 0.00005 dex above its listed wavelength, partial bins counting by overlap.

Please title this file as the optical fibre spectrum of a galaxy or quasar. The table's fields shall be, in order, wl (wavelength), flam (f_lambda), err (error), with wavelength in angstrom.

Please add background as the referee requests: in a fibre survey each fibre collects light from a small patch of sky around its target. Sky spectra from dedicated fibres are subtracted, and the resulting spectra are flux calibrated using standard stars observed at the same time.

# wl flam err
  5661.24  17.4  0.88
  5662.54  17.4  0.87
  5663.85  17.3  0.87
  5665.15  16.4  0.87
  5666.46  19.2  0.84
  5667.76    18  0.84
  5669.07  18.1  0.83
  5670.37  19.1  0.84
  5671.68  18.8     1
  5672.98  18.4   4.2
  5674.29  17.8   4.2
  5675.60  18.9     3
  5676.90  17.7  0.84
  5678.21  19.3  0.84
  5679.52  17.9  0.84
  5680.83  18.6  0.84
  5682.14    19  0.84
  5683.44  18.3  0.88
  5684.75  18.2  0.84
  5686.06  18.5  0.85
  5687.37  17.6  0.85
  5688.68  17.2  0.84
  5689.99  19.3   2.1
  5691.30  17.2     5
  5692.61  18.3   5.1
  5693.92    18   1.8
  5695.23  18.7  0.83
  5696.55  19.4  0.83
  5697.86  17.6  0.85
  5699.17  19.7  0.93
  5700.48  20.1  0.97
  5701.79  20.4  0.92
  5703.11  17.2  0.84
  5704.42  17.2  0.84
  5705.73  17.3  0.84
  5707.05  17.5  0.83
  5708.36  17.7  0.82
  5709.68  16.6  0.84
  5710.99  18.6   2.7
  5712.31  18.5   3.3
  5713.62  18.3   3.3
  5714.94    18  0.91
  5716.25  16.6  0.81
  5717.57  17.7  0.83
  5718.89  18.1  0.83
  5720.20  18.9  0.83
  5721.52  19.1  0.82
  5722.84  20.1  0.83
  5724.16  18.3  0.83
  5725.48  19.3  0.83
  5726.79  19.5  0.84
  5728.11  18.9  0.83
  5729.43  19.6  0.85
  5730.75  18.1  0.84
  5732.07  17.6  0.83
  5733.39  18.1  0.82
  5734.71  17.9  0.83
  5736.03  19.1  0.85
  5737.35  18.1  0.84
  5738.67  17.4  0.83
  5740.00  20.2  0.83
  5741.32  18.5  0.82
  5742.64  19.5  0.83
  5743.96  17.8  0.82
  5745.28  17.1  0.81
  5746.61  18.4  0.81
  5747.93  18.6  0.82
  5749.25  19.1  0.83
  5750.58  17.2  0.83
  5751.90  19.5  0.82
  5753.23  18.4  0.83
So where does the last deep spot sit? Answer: 5734.71 angstrom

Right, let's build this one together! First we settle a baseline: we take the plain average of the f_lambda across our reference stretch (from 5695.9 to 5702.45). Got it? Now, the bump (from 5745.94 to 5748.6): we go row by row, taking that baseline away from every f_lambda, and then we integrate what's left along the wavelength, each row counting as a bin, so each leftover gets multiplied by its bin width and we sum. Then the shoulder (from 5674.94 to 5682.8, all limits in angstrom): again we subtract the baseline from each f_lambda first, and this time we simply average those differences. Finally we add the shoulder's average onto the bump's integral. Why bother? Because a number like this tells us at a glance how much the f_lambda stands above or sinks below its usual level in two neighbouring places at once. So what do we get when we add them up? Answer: -3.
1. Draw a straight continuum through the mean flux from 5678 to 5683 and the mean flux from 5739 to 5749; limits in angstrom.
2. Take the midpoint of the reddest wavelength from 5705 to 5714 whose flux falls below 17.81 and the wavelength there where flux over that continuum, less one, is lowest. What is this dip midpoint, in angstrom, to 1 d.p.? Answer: 5709.7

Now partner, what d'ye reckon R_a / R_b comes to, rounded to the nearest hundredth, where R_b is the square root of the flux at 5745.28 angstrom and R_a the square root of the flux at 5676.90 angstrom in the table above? 1.02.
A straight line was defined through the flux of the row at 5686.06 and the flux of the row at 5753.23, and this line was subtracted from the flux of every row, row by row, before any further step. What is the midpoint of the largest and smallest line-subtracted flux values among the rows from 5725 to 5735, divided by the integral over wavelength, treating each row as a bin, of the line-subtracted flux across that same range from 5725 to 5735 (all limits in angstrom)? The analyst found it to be 0.08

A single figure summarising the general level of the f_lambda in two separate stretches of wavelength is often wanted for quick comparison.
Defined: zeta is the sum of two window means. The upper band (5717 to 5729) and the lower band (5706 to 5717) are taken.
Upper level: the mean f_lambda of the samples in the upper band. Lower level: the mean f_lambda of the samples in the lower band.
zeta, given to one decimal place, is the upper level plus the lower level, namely 36.6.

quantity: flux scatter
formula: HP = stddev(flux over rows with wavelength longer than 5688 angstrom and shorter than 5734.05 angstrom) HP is 1.0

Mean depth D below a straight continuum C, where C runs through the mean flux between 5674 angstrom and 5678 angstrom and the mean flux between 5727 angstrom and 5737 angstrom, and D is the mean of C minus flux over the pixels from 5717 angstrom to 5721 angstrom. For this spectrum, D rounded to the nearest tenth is 0.2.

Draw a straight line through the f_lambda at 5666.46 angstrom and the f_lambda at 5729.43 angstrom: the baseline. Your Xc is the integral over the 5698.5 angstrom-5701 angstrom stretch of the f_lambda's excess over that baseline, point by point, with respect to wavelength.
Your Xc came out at 1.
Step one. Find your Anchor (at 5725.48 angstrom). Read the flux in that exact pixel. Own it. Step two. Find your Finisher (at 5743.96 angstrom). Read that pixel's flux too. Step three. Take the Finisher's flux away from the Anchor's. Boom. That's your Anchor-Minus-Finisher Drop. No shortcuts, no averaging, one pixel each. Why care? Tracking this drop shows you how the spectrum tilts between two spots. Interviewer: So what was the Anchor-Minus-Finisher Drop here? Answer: 1.5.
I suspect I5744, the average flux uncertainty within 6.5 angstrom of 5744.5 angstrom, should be 0.82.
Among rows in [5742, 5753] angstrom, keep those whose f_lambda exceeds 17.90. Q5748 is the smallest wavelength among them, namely 5742.64 angstrom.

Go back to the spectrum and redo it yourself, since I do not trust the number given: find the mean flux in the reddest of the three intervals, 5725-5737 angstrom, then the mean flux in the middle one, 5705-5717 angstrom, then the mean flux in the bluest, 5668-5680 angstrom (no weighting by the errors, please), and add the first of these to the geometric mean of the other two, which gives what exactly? 36.7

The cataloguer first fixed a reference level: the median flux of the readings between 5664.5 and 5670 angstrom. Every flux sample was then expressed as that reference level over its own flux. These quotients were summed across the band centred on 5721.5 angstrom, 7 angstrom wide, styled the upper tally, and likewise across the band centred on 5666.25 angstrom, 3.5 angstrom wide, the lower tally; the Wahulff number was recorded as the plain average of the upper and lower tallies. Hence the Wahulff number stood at 3.9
